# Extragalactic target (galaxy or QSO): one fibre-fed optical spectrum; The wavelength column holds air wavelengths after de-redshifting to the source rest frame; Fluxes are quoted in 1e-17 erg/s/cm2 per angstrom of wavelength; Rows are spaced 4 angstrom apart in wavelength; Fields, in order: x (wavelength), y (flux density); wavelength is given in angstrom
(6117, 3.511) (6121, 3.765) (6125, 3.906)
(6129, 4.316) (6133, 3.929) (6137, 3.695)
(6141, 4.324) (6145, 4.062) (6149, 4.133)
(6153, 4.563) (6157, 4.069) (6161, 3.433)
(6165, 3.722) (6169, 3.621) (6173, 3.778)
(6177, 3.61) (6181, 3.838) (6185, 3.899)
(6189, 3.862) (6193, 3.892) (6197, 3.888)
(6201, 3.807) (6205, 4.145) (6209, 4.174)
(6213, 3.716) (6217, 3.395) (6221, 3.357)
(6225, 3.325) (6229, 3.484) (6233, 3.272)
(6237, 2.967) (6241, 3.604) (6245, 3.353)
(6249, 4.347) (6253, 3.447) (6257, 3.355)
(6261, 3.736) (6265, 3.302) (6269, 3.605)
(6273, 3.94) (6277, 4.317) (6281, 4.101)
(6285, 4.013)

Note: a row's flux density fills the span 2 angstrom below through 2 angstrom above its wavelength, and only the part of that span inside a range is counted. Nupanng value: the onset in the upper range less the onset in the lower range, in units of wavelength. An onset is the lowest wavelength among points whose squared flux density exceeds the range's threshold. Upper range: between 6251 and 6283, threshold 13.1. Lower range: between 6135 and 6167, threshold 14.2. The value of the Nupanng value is 120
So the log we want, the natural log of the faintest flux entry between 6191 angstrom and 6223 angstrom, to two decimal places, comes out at 1.21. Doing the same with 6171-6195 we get 1.28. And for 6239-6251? 1.21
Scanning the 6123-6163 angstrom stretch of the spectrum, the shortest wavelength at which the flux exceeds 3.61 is 6125 angstrom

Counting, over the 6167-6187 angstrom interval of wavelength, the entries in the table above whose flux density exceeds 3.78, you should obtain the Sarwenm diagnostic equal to 2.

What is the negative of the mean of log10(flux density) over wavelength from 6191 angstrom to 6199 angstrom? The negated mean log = -0.59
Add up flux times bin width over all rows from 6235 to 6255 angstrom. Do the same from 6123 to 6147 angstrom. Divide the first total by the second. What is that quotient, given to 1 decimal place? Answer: 0.7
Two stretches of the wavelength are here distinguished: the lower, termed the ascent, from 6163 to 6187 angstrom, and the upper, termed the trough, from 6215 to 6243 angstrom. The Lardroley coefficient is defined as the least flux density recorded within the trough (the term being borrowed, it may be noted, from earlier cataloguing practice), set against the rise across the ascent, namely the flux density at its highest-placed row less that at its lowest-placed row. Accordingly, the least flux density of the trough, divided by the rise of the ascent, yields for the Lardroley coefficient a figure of 17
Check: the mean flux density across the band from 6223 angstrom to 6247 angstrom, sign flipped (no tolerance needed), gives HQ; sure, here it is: -3.334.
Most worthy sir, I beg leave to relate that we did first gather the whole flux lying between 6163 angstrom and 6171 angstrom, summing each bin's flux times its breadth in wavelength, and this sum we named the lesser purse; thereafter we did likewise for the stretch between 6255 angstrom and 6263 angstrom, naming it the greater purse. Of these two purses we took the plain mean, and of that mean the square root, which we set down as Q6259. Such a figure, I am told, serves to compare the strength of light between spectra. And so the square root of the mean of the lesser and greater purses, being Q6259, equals 5.4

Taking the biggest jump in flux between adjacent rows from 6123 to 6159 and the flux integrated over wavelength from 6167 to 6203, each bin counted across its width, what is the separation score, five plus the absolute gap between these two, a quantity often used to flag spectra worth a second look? 141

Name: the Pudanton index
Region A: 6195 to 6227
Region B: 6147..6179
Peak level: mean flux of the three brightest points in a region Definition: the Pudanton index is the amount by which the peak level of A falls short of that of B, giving 0.19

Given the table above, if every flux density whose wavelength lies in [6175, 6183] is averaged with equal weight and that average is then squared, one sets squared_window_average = 14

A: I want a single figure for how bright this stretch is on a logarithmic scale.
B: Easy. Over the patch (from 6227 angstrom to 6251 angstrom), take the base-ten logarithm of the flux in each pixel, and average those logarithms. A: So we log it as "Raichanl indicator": 0.54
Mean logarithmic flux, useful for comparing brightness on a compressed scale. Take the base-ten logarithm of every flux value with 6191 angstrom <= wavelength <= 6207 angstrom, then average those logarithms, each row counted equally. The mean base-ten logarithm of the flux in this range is 0.595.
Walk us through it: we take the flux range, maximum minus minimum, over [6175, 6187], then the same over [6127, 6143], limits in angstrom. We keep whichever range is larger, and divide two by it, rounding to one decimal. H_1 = 3.2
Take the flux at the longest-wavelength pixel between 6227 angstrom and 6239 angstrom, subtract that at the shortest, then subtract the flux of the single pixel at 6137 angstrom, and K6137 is -4.2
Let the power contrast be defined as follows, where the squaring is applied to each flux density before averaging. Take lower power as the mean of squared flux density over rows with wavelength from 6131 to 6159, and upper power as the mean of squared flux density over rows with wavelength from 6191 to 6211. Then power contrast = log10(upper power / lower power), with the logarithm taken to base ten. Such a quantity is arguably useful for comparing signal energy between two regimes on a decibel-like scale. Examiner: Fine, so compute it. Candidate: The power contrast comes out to -0.029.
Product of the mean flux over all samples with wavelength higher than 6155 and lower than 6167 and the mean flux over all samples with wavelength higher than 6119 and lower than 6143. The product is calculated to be 14.9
